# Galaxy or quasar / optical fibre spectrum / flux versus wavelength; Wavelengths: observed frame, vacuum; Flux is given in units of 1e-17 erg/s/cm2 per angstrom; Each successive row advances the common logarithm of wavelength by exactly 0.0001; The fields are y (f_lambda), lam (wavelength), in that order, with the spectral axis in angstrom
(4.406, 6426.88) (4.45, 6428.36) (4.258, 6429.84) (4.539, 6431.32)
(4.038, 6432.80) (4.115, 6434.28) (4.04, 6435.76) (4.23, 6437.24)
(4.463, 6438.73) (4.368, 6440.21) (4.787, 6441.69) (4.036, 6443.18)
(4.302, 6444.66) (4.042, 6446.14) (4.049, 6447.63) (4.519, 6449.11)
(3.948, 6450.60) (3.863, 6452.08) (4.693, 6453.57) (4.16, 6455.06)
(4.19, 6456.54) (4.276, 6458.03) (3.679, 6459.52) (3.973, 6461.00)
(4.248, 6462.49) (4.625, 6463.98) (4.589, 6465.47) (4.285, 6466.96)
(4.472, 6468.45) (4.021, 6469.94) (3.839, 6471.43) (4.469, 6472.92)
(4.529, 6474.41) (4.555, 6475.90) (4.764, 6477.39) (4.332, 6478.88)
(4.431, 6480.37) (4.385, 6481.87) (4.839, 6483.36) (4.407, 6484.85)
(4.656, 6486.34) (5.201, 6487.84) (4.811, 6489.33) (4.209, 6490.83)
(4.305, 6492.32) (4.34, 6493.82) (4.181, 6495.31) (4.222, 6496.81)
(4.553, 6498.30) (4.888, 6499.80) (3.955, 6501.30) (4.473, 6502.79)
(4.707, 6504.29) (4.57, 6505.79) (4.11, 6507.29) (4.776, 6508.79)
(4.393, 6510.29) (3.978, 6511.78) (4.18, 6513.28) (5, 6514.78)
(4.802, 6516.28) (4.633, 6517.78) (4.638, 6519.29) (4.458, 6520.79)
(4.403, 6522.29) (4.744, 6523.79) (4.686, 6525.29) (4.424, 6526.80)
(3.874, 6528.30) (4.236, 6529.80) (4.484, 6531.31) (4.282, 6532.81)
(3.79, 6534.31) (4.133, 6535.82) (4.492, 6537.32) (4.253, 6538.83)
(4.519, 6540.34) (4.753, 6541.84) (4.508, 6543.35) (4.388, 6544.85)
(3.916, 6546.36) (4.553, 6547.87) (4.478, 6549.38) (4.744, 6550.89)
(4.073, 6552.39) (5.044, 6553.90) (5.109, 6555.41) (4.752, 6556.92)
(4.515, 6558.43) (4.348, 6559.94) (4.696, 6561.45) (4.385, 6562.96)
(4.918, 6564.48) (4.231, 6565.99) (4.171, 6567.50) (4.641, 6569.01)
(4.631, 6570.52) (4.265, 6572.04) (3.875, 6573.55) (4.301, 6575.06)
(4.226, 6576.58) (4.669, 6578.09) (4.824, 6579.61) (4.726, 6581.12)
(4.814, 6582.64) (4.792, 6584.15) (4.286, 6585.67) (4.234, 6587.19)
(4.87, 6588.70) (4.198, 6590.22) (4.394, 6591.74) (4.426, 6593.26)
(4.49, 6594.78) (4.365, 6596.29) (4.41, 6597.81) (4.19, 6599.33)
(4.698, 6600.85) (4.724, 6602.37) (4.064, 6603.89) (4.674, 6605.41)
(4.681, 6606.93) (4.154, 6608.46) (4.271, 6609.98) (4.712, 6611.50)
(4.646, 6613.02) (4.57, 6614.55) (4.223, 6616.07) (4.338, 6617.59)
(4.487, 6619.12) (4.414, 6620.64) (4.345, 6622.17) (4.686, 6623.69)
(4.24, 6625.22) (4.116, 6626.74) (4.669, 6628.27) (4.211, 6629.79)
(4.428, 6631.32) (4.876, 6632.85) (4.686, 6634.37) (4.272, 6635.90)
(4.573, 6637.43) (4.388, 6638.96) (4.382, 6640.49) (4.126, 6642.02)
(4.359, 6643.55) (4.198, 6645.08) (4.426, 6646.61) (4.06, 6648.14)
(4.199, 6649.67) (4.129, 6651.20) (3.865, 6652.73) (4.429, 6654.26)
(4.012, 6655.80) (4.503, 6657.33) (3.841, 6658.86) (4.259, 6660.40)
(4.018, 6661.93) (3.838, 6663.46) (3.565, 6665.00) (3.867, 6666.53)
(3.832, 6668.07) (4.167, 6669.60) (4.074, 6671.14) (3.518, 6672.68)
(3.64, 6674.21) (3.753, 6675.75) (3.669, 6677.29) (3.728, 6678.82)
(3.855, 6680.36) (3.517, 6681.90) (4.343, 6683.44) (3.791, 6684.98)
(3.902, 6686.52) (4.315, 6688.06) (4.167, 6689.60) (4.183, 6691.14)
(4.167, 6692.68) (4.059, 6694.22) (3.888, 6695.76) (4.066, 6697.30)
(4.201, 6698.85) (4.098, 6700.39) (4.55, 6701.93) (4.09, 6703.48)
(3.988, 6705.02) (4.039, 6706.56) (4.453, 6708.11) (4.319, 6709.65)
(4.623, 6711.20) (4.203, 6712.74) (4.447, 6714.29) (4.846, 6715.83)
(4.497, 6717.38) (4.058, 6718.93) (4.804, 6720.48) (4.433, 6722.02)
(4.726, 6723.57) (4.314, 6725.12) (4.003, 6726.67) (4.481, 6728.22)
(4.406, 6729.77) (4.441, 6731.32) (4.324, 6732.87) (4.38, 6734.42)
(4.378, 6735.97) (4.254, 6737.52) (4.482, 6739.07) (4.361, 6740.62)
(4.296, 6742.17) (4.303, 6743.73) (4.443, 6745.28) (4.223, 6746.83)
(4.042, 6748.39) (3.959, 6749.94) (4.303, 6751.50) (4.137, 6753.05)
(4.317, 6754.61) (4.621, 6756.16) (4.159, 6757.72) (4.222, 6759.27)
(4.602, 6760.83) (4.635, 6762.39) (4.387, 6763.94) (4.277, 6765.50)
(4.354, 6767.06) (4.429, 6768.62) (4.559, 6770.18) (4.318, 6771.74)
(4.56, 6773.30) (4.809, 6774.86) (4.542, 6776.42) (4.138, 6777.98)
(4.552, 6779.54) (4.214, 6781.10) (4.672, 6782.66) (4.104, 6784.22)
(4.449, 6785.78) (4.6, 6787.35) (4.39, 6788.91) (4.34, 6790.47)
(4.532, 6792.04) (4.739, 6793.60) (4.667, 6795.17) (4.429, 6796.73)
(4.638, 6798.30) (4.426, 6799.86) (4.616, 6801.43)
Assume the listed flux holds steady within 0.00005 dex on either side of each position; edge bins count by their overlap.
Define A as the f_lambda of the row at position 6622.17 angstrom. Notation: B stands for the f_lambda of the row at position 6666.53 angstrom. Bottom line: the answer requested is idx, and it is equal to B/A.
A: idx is 0.89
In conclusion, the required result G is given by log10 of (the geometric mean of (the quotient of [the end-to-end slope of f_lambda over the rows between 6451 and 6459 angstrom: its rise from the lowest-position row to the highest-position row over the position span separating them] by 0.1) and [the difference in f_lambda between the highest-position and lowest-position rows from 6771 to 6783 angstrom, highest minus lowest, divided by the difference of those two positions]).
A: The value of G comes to -0.82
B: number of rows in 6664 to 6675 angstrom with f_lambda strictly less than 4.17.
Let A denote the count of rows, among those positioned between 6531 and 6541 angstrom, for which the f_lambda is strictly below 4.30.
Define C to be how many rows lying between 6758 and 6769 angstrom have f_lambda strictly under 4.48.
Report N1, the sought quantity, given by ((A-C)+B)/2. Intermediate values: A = 4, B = 7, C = 5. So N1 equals 3.00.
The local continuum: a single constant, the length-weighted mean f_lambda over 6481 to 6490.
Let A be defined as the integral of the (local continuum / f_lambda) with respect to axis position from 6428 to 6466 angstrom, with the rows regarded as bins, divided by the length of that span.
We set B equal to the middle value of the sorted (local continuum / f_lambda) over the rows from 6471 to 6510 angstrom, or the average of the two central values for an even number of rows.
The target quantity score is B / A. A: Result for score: 0.95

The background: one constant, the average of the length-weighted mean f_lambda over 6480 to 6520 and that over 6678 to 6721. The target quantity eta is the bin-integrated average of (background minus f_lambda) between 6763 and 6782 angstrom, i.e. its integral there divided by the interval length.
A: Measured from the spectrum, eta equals -0.09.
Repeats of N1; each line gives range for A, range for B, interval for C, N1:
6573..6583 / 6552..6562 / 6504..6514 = -0.50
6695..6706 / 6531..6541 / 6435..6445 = 1.00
